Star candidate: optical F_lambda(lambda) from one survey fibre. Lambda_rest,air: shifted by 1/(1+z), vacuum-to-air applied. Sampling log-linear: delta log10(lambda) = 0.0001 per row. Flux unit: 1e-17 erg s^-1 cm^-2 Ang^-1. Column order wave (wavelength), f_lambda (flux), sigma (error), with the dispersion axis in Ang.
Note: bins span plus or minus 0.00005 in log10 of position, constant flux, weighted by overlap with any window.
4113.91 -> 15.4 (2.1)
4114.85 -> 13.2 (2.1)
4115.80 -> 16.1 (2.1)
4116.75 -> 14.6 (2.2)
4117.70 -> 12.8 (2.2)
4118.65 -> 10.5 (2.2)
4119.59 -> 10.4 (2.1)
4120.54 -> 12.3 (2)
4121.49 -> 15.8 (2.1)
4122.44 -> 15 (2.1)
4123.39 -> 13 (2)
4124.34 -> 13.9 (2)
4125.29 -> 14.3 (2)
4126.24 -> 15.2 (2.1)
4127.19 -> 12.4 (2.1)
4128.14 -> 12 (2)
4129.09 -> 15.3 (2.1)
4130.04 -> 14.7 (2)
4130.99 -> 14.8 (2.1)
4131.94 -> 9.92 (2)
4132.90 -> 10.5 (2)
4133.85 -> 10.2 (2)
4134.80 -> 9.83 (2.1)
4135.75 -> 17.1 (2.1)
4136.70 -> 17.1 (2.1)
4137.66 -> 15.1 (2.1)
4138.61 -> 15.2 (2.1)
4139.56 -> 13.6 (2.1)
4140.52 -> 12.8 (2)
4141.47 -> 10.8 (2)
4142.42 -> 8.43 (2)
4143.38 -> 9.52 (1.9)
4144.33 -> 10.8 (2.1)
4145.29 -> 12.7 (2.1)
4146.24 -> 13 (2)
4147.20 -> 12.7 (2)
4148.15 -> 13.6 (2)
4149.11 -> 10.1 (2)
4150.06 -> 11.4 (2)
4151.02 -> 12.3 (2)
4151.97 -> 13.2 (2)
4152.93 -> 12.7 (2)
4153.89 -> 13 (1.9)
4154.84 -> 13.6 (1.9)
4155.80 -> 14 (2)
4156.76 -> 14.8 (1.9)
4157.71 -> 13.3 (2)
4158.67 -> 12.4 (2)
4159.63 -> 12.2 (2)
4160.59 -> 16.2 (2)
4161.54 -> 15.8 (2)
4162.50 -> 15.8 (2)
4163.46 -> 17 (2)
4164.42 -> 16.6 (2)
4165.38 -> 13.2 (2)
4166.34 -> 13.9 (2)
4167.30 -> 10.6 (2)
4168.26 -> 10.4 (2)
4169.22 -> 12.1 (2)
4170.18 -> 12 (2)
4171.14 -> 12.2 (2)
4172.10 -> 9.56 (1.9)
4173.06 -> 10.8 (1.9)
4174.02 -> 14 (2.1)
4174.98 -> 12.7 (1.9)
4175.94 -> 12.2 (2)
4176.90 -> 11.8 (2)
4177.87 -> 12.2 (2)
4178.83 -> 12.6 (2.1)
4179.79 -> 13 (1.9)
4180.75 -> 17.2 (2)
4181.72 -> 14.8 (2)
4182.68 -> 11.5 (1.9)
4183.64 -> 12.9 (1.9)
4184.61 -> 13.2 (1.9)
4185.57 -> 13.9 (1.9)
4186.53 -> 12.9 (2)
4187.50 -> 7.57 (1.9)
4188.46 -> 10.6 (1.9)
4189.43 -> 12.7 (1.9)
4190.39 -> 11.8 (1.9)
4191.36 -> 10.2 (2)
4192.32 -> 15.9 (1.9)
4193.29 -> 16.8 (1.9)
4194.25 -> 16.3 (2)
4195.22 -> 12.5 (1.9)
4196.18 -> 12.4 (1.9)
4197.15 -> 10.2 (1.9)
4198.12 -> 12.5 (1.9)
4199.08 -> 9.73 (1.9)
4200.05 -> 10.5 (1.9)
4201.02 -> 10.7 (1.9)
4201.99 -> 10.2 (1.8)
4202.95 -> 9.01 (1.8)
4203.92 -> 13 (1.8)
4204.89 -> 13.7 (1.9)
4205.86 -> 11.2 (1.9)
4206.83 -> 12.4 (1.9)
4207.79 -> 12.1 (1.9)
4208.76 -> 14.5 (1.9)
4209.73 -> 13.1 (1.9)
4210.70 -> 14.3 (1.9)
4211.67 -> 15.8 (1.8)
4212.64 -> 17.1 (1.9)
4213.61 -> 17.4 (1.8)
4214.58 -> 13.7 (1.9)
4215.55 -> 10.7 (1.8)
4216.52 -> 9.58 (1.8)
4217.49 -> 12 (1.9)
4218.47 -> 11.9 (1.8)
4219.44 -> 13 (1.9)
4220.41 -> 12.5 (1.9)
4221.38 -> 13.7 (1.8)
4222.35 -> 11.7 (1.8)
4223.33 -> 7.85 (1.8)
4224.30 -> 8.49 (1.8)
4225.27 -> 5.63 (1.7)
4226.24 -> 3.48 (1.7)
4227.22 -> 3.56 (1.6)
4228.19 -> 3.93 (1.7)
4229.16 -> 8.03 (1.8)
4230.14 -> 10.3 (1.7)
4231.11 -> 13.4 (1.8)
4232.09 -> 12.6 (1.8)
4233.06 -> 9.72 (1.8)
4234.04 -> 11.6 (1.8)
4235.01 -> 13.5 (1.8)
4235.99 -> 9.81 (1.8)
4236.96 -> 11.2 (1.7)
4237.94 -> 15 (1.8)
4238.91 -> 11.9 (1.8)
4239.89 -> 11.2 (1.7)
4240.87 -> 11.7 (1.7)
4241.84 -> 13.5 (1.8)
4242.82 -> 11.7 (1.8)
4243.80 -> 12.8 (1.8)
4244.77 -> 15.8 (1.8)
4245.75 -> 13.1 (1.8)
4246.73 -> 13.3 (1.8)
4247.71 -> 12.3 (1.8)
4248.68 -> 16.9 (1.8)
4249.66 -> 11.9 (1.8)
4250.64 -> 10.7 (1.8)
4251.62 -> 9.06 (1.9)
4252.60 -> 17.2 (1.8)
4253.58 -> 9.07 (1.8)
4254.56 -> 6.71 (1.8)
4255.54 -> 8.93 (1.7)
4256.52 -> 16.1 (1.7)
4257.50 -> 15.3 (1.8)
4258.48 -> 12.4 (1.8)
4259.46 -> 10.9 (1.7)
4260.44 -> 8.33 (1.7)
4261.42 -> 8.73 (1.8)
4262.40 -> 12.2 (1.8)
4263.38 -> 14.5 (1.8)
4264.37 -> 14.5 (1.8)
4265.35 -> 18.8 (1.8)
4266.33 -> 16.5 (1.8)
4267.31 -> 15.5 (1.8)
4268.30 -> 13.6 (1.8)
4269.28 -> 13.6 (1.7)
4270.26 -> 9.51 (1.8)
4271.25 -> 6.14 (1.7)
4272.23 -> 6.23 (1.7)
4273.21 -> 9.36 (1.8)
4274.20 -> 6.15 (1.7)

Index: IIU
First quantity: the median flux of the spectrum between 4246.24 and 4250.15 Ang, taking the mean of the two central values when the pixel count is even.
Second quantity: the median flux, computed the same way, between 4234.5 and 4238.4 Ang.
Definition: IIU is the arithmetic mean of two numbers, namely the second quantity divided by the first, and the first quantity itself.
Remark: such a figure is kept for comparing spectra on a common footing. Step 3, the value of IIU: 6.9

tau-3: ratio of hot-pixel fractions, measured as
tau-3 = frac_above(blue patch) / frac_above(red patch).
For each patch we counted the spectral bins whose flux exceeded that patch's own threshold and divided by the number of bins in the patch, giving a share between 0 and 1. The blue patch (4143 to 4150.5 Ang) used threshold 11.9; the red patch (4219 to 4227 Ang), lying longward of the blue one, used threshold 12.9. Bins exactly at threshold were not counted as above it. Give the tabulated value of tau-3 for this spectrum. 2.00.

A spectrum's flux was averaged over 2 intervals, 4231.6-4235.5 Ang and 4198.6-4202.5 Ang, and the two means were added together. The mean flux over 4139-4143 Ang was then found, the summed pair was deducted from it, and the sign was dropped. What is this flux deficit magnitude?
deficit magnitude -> 10.7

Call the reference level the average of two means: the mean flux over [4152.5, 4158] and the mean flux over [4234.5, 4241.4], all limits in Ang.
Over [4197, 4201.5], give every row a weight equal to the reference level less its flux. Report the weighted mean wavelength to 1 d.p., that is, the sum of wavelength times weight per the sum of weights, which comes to 4199.2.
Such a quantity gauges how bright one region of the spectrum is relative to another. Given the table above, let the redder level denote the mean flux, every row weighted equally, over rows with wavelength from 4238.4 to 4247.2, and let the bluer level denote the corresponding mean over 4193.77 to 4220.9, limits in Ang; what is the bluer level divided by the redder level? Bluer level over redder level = 0.98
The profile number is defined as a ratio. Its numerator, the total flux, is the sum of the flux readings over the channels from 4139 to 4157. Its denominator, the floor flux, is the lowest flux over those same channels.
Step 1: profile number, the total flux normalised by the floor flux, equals 28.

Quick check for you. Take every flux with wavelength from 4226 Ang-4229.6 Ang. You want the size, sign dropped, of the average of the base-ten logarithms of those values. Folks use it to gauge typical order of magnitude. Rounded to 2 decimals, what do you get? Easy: 0.65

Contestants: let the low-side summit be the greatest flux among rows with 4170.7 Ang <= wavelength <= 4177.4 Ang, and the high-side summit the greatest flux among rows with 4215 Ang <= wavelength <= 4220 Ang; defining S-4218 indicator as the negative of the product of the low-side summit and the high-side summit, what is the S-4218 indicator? -182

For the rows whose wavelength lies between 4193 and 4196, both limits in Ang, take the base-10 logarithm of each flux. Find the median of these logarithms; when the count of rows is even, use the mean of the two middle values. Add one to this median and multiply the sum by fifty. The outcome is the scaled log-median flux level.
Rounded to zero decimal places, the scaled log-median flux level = 111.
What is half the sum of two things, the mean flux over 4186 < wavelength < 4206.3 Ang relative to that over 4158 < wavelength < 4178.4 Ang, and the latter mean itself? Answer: 6.97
